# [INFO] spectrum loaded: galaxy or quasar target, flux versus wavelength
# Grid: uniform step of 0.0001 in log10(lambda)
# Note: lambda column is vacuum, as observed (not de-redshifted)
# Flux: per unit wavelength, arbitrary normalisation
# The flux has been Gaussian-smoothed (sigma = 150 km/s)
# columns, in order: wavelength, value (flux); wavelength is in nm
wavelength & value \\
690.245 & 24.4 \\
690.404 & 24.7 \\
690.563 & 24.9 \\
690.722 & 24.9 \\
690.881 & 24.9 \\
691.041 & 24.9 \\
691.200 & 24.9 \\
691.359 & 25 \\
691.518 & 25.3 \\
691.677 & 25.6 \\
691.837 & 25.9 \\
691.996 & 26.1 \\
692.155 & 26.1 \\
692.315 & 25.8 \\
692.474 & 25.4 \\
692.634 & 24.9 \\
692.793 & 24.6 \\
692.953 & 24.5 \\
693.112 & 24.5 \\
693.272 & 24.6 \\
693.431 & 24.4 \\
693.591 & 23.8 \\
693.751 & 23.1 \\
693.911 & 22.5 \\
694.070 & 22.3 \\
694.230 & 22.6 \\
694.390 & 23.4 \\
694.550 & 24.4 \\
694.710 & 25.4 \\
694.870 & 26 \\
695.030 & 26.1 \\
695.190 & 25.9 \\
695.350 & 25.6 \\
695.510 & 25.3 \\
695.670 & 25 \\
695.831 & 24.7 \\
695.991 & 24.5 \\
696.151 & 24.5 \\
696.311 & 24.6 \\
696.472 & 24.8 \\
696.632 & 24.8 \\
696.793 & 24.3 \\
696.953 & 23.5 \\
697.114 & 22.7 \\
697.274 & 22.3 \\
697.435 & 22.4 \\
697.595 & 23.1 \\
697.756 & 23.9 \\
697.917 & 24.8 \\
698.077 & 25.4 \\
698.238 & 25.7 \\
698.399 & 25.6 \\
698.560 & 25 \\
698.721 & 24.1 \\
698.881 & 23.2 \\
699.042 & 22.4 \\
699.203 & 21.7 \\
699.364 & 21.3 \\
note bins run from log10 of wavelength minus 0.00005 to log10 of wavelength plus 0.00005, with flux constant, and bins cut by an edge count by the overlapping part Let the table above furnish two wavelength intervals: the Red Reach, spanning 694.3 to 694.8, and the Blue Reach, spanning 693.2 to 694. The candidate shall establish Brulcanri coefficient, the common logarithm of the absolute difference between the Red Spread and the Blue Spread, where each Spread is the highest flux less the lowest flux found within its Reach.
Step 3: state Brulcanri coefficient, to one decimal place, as -1.0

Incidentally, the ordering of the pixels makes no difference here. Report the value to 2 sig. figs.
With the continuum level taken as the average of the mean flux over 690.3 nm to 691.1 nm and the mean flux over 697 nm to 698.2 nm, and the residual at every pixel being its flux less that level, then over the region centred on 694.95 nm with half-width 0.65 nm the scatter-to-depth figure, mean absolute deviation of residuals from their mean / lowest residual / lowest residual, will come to 1.1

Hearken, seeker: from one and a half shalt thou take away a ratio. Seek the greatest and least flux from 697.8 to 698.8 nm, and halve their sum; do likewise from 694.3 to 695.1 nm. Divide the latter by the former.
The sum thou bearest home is 0.506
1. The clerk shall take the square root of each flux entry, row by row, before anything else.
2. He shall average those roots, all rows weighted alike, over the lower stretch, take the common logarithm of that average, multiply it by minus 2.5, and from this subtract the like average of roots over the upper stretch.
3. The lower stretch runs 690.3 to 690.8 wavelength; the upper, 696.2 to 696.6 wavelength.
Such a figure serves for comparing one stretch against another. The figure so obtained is -6.71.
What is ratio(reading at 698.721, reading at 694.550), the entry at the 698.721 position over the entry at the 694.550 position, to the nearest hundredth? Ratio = 0.99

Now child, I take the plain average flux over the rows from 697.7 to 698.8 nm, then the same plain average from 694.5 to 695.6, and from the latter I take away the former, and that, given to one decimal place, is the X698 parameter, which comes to 0.6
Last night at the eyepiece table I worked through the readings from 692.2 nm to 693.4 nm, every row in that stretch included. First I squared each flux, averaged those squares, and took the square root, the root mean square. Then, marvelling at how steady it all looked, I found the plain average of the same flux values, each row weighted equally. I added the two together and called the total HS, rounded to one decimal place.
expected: 49.8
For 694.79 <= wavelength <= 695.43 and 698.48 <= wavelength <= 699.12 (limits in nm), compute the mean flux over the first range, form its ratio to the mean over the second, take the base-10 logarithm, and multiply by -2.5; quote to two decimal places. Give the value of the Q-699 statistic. -0.10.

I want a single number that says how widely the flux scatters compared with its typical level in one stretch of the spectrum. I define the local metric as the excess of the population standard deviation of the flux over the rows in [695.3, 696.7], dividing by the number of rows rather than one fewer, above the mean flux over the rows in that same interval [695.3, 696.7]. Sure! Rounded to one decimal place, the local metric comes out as -24.5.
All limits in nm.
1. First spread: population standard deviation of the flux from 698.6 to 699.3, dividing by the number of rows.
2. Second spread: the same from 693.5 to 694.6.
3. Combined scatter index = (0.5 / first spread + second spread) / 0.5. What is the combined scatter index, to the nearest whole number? 3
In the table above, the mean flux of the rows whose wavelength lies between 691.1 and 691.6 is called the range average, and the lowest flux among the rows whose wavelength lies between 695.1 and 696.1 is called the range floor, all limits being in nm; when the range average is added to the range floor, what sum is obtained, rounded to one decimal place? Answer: 49.6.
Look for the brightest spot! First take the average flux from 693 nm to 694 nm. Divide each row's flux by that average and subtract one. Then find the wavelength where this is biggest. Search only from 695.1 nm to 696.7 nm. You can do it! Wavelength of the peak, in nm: 695.190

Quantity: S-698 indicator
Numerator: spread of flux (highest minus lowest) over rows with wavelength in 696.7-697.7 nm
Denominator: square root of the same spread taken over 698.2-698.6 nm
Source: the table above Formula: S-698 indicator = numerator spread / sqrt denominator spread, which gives 2.4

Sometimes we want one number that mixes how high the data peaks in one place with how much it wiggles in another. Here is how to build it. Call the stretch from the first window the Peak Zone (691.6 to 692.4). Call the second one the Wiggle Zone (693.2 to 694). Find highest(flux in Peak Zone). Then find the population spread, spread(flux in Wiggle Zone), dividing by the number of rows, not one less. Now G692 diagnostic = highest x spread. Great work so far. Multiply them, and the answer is 21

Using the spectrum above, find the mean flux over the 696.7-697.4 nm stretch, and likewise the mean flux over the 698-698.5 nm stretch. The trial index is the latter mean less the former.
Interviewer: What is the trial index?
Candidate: 2.4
